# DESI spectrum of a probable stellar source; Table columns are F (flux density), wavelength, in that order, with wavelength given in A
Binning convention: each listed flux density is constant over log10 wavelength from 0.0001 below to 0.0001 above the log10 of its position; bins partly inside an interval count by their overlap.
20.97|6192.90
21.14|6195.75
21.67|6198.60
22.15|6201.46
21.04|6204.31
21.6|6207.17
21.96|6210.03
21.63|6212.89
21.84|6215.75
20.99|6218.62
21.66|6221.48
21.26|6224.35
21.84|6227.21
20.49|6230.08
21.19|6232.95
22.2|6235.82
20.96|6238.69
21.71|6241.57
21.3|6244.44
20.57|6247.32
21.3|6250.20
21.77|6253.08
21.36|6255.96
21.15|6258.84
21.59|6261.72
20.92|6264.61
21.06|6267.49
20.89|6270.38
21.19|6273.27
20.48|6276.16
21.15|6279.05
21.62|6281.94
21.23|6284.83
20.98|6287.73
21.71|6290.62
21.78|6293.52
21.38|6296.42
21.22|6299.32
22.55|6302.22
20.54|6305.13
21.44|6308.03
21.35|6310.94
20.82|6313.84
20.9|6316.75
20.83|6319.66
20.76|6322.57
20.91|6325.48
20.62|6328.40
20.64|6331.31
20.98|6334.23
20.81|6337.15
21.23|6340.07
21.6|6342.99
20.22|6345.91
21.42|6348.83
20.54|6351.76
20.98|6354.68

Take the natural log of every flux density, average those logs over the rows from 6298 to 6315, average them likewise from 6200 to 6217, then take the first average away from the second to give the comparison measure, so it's 0.018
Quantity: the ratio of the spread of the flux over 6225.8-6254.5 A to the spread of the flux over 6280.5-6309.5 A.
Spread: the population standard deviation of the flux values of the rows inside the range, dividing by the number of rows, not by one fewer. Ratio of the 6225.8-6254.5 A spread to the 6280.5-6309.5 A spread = 1.0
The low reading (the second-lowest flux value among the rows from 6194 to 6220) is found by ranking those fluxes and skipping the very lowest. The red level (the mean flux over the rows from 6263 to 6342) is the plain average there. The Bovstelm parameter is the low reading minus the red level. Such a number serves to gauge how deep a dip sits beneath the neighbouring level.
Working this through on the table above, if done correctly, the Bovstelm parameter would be -0.07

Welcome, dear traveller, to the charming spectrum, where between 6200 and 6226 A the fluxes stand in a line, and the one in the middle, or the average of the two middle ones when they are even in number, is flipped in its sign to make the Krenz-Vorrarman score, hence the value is -21.6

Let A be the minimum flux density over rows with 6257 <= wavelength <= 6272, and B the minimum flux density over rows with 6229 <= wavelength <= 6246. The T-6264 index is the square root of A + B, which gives 6.43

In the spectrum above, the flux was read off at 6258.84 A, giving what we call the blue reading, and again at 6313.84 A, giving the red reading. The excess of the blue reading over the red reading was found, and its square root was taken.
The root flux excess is 0.57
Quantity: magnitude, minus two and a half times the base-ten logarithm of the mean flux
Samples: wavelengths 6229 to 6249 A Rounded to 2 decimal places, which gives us -3.32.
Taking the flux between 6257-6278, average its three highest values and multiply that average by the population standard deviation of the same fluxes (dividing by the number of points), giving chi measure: 6.7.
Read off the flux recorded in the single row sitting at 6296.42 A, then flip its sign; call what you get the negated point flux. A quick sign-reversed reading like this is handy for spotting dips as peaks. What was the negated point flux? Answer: -21.4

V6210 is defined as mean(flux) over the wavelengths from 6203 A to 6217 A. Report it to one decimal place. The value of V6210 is 21.6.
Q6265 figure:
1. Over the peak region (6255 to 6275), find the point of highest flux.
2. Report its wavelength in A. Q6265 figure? 6261.72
